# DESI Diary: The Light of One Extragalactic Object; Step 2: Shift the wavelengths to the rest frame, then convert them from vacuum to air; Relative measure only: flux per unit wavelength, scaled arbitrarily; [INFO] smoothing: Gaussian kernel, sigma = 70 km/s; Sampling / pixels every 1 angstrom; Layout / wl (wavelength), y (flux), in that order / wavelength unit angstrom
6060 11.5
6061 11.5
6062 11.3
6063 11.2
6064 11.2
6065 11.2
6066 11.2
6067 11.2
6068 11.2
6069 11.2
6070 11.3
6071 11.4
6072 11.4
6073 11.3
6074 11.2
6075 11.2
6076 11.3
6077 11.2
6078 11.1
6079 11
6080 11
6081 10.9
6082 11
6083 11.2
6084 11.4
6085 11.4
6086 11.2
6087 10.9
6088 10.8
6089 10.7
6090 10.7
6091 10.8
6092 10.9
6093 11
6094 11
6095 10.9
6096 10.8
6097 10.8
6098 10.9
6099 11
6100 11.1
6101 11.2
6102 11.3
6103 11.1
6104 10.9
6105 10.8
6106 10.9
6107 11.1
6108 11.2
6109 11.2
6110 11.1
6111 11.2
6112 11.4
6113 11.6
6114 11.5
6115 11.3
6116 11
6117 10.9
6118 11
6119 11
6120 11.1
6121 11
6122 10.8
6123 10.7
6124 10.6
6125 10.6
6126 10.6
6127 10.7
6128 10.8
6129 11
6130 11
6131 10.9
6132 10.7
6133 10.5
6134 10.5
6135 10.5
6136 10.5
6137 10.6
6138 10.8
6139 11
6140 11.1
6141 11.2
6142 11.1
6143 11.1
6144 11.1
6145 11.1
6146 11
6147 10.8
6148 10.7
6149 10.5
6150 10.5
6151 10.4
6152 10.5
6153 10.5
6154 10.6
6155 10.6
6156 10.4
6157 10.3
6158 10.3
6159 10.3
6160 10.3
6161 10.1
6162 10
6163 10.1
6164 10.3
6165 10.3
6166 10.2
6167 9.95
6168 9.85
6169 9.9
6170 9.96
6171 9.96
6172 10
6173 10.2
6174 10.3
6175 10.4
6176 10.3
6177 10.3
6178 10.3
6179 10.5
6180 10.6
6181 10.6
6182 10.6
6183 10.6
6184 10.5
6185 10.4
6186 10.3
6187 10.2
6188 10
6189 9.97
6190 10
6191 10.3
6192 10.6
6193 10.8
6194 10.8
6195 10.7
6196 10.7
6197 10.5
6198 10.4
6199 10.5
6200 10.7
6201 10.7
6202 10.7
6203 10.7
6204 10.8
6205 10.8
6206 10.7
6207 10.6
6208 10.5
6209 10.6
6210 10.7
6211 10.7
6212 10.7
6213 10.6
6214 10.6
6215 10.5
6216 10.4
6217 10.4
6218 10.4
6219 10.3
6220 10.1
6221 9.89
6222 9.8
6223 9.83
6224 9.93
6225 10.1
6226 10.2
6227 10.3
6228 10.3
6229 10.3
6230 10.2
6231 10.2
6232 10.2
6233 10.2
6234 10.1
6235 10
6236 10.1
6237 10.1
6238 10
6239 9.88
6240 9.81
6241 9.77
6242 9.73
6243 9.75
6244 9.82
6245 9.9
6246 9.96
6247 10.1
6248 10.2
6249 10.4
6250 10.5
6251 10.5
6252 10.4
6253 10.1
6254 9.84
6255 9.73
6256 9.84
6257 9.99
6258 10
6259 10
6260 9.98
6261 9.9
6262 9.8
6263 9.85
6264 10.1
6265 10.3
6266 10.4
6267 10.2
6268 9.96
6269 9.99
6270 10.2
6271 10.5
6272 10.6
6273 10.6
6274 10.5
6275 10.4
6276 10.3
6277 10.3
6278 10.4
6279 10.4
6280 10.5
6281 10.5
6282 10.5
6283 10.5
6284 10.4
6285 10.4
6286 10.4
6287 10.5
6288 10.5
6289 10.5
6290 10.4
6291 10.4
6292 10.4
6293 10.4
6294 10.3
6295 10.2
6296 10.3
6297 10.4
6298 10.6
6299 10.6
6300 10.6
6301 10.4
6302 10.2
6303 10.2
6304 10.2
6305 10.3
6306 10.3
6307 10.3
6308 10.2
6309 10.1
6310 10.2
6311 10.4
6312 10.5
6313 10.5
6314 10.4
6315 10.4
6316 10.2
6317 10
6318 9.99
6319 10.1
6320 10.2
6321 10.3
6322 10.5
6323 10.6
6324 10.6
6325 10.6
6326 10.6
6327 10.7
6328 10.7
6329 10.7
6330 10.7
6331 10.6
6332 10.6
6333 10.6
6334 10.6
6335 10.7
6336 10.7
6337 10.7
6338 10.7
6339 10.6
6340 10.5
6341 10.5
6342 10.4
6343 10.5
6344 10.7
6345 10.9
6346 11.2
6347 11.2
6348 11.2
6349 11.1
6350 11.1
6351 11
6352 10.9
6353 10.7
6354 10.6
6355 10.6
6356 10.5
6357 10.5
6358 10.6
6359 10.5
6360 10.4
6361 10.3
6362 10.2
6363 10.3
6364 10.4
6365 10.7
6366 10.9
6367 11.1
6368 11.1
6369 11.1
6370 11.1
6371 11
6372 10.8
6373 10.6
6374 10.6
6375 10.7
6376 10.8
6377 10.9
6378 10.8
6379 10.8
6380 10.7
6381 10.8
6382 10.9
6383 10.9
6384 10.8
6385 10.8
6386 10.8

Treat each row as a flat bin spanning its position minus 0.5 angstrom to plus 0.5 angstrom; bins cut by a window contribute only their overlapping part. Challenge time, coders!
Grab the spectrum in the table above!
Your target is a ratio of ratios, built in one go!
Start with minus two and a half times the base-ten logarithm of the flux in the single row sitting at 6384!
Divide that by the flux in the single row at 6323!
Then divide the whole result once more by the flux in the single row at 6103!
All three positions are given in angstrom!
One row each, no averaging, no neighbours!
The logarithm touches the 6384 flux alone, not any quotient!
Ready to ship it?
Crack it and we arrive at -0.0220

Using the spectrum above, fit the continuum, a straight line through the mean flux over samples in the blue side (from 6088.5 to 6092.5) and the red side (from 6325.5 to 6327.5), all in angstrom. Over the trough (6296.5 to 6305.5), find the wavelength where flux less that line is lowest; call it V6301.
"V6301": 6302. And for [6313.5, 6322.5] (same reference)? 6318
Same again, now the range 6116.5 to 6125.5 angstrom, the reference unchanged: 6124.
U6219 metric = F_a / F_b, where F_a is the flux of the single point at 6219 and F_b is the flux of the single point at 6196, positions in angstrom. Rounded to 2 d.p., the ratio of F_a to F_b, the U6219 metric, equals 0.96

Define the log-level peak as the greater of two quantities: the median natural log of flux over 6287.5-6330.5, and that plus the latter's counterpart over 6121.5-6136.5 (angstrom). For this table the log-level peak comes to 4.71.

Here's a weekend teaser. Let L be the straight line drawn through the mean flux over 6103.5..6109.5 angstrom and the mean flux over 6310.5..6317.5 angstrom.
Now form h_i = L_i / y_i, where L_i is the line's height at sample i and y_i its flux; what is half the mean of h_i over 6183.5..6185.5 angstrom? 0.515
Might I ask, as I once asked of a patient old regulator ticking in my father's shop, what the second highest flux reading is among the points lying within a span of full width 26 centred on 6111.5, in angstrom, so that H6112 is 11.5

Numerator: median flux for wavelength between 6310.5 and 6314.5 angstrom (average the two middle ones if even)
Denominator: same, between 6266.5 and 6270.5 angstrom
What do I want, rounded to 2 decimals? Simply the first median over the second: 1.04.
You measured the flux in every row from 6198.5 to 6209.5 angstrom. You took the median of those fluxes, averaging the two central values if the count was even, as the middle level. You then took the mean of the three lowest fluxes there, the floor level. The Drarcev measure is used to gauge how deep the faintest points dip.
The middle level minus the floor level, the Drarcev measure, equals 0.17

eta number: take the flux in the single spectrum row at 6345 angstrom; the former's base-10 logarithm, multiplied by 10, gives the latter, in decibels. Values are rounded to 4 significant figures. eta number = 10.37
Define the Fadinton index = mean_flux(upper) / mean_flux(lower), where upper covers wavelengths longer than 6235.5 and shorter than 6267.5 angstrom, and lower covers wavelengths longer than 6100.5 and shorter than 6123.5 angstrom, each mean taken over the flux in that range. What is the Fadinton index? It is 0.904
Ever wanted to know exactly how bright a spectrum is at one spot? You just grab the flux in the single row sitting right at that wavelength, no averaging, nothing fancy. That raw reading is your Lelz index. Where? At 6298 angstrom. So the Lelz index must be 10.6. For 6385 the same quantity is 10.8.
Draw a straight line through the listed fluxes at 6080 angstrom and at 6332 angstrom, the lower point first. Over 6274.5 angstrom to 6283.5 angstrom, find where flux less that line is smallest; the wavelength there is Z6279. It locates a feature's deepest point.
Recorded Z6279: 6276 angstrom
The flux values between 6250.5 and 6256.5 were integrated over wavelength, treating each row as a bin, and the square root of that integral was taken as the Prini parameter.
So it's 7.77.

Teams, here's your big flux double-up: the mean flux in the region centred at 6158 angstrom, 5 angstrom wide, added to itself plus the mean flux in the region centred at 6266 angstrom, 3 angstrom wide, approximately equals 30.9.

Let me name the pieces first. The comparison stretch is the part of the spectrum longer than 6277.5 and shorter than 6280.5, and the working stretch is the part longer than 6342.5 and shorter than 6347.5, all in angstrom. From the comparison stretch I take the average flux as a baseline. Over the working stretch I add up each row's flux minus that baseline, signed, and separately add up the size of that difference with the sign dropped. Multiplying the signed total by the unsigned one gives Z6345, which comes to 5.4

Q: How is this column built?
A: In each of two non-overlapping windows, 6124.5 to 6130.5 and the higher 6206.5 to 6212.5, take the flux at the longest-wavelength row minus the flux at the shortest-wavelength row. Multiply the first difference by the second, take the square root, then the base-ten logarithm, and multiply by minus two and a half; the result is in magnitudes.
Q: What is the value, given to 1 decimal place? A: 1.7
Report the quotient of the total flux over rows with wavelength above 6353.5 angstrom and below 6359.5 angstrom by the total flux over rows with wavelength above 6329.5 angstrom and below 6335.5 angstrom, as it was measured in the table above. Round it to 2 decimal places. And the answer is 0.99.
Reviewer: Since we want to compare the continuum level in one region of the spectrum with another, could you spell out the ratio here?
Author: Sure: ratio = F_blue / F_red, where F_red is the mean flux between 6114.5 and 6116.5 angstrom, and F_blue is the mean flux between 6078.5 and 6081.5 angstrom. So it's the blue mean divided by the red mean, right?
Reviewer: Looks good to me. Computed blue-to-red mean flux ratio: 0.984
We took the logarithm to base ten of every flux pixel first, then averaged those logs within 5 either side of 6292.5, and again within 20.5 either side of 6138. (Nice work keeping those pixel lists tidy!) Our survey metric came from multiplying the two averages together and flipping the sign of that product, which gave -1.05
